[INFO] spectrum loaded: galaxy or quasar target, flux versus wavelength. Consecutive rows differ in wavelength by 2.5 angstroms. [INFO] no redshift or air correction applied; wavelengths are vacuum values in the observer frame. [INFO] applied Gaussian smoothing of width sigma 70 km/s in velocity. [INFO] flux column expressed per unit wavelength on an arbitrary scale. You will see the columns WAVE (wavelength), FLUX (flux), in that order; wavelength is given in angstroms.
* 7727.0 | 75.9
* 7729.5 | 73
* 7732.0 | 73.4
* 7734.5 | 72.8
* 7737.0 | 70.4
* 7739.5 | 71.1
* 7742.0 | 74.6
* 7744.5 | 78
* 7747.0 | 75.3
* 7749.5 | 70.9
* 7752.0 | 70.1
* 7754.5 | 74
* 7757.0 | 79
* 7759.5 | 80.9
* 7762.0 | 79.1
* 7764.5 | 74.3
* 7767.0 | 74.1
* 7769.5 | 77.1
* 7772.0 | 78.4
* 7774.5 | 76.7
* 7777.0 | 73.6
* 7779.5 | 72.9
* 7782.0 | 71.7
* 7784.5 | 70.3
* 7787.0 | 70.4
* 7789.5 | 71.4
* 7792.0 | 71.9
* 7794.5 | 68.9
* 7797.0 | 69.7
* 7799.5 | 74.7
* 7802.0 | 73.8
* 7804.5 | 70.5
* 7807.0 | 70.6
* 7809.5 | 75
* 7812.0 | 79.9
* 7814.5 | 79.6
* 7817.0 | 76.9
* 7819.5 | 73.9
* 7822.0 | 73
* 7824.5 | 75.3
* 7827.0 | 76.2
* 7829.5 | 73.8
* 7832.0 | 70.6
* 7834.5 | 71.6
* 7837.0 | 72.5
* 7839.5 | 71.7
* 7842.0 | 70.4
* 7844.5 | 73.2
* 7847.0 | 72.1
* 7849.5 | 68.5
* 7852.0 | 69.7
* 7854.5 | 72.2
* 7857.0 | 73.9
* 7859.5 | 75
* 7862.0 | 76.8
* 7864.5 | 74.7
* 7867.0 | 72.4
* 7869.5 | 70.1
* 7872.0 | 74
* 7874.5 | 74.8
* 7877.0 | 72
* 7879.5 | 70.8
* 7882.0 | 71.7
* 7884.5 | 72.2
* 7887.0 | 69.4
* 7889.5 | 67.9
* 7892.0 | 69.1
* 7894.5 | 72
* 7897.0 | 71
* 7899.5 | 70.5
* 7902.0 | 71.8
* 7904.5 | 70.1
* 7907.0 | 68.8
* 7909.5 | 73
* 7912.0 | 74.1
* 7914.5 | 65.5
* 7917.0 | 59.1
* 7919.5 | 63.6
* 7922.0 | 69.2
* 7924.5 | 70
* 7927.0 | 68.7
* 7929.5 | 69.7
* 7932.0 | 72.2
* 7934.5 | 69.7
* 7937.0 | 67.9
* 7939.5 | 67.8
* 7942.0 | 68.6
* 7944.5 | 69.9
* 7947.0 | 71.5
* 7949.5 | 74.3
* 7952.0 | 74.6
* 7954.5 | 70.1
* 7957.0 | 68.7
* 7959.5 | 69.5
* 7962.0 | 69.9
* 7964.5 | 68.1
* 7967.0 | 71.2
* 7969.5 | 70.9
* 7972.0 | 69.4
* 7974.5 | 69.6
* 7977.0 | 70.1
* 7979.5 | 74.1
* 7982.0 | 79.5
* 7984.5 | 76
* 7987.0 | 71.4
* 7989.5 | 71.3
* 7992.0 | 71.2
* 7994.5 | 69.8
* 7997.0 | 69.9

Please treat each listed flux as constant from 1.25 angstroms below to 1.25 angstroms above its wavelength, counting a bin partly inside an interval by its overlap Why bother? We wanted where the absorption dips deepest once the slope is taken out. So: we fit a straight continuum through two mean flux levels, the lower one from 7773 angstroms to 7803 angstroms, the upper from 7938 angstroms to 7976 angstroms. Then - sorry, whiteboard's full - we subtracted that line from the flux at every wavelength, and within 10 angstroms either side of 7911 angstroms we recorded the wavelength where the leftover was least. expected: 7917.0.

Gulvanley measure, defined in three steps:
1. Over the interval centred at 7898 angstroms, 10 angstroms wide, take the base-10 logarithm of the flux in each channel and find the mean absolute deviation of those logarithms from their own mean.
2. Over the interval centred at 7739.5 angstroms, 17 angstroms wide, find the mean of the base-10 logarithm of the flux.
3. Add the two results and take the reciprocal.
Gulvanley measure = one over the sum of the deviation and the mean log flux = 0.535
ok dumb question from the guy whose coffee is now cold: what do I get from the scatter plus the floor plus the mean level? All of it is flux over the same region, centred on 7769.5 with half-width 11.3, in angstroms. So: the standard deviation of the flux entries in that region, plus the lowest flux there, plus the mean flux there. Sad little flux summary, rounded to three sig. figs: 152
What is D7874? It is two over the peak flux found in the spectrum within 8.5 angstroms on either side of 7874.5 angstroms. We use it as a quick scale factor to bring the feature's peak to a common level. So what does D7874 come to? 0.0267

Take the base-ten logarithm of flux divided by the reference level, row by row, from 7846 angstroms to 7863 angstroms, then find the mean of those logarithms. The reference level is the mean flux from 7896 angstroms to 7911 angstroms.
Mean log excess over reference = 0.010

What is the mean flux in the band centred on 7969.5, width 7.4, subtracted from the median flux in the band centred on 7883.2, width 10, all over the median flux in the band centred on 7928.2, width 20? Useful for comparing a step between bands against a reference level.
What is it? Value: 0.01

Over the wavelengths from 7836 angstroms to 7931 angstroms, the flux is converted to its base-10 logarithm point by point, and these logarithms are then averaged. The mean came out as 1.85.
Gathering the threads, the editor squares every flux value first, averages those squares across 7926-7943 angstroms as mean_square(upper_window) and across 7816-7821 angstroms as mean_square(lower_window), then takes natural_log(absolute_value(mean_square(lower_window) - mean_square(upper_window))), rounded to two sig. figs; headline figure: 6.8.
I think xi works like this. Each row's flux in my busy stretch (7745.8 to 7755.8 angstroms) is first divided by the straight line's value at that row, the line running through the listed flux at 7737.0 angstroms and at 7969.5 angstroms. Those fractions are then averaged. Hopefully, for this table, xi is 1.03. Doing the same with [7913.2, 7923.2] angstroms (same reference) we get 0.91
